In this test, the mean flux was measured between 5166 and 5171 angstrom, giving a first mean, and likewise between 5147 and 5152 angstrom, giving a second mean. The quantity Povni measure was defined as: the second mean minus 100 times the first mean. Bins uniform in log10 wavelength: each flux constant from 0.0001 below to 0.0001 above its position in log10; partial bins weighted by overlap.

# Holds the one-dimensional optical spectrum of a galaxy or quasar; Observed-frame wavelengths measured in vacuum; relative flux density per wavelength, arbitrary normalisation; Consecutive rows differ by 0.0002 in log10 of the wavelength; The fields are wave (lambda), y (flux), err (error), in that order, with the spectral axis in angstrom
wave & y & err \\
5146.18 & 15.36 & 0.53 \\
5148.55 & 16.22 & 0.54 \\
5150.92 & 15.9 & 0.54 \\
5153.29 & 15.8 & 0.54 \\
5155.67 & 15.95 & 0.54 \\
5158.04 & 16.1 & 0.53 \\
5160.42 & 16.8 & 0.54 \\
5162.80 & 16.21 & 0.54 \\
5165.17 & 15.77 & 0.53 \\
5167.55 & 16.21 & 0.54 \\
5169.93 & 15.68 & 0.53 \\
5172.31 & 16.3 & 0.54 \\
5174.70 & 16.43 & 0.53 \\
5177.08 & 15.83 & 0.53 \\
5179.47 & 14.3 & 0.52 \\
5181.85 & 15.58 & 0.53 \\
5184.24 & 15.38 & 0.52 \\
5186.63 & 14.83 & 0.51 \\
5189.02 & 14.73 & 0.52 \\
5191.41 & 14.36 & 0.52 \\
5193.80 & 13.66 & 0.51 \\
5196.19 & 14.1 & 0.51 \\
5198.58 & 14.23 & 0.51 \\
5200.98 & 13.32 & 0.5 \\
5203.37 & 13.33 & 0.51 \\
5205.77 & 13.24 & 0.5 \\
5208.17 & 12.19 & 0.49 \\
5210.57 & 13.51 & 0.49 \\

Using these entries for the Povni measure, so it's -1578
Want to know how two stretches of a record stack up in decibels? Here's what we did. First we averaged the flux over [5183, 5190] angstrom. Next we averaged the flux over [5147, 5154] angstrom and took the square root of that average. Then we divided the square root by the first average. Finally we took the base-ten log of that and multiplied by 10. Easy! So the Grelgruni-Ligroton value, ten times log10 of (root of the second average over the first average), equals -5.74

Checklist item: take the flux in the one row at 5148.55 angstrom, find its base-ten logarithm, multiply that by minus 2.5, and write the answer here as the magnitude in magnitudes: -3.03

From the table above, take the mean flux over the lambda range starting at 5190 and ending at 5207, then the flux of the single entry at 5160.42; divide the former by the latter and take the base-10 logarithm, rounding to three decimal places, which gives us -0.087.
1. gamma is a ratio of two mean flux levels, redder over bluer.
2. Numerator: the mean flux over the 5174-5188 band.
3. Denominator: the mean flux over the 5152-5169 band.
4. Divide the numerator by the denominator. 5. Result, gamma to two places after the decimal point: 0.95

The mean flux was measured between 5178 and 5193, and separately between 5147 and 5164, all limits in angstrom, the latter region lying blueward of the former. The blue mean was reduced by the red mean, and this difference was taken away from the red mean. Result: 13.6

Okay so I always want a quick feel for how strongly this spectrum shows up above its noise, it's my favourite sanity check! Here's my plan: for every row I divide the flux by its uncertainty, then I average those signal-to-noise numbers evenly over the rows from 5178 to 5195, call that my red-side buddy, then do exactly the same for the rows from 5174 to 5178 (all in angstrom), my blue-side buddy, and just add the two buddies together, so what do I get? 58.8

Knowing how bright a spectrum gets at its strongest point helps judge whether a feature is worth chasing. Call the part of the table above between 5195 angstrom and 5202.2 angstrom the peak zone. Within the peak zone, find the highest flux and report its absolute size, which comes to 14.2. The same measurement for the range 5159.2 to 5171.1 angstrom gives 16.8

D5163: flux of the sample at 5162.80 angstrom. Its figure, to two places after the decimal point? 16.21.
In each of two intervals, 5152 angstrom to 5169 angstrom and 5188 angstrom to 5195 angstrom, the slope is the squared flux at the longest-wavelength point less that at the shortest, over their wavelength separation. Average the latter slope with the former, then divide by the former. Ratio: -3.0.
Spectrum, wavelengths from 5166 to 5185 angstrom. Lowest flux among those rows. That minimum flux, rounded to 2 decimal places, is 14.30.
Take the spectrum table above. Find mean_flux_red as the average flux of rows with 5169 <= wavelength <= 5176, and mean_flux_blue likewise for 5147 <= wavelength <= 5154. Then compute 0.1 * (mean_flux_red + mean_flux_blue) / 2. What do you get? 1.61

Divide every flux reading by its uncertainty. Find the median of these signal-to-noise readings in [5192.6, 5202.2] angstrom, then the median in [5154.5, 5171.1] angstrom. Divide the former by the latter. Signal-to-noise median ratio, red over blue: 0.91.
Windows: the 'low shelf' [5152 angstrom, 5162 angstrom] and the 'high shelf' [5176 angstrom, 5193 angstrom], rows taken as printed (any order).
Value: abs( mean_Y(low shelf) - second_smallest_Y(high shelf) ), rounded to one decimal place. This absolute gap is 1.8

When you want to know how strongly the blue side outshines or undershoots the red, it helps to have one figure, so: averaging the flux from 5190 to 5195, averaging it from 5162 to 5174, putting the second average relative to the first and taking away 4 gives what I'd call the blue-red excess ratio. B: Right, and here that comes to -2.86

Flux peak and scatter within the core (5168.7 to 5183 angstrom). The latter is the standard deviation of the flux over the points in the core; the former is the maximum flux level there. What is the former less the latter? 15.7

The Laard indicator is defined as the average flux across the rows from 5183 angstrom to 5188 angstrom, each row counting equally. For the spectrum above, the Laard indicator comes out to 15.1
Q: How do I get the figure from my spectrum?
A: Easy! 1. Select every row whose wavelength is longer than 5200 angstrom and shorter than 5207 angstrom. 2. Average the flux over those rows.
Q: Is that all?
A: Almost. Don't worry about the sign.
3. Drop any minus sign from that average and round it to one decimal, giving 13.3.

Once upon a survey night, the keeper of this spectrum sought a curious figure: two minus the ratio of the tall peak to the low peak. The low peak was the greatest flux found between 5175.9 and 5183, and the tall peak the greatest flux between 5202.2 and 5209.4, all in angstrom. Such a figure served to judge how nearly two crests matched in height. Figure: 1.16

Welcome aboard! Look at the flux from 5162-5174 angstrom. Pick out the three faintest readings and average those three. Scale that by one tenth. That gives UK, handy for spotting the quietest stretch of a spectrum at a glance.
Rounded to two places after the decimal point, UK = 1.59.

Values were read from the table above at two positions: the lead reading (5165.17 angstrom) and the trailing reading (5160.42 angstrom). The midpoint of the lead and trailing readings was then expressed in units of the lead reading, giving 1.03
